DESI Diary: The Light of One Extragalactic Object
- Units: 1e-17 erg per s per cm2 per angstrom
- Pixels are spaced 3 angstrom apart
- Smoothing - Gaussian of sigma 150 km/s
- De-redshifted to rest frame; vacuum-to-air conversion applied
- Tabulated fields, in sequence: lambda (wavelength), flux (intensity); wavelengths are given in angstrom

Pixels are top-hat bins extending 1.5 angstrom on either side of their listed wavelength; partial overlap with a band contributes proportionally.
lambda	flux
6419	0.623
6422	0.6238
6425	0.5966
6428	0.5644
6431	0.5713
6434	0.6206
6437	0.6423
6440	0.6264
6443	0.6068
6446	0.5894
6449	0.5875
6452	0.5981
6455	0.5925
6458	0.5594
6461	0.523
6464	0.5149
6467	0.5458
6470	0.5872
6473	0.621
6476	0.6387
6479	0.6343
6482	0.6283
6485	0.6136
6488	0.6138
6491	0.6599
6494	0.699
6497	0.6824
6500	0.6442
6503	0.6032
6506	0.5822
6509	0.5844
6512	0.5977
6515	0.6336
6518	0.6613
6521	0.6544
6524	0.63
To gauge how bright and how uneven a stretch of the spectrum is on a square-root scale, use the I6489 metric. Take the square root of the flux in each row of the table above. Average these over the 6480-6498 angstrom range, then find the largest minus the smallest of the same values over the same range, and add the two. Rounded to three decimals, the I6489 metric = 0.858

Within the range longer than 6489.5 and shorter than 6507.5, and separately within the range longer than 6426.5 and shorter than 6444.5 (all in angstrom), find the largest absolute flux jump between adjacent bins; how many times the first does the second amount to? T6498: 1.2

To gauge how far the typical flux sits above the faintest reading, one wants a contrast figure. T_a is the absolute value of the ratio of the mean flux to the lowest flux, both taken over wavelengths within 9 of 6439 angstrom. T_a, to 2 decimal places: 1.07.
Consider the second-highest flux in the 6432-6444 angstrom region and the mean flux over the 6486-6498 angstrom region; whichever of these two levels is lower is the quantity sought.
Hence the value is 0.626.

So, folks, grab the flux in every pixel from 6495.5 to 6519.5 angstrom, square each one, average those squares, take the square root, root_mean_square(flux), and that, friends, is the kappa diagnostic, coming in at 0.625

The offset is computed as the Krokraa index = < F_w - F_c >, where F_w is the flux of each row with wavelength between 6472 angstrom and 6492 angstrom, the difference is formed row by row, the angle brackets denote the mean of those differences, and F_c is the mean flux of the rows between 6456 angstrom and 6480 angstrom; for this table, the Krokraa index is 0.05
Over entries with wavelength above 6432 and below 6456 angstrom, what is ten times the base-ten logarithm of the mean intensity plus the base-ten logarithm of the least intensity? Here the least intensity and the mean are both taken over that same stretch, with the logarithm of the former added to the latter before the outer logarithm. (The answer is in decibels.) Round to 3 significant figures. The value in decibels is -4.24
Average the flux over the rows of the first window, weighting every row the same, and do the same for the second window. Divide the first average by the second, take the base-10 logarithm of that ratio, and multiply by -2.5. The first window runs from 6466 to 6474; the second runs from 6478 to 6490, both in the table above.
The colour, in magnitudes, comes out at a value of 0.07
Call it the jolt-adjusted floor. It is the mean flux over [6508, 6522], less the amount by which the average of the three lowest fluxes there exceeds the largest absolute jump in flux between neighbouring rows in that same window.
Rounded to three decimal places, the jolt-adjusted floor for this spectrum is 0.057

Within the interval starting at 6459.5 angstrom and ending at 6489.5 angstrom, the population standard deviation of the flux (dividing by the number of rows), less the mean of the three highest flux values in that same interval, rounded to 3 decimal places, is -0.589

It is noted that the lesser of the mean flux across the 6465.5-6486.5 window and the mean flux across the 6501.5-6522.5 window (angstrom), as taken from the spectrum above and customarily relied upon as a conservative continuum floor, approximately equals 0.610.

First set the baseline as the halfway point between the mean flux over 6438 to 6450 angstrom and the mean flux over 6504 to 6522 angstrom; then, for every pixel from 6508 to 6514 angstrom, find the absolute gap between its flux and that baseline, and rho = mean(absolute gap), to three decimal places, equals 0.020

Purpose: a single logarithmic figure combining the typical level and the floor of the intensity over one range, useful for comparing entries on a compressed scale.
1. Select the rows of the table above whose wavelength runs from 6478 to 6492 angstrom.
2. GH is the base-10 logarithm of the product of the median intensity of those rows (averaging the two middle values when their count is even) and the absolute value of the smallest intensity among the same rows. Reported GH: -0.414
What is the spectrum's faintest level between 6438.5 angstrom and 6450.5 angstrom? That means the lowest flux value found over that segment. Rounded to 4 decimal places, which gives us 0.5875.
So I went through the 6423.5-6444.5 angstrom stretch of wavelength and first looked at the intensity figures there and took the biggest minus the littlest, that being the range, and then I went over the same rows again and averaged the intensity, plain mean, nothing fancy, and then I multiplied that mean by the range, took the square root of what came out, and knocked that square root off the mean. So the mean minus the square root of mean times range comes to 0.39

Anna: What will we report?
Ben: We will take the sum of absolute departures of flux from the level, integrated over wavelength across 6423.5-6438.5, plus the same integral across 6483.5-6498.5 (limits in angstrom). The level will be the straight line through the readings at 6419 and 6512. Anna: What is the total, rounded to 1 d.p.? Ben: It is 1.2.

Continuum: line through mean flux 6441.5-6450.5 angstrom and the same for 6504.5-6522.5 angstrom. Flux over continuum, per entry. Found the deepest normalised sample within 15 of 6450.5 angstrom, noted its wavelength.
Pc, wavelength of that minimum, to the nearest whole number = 6464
